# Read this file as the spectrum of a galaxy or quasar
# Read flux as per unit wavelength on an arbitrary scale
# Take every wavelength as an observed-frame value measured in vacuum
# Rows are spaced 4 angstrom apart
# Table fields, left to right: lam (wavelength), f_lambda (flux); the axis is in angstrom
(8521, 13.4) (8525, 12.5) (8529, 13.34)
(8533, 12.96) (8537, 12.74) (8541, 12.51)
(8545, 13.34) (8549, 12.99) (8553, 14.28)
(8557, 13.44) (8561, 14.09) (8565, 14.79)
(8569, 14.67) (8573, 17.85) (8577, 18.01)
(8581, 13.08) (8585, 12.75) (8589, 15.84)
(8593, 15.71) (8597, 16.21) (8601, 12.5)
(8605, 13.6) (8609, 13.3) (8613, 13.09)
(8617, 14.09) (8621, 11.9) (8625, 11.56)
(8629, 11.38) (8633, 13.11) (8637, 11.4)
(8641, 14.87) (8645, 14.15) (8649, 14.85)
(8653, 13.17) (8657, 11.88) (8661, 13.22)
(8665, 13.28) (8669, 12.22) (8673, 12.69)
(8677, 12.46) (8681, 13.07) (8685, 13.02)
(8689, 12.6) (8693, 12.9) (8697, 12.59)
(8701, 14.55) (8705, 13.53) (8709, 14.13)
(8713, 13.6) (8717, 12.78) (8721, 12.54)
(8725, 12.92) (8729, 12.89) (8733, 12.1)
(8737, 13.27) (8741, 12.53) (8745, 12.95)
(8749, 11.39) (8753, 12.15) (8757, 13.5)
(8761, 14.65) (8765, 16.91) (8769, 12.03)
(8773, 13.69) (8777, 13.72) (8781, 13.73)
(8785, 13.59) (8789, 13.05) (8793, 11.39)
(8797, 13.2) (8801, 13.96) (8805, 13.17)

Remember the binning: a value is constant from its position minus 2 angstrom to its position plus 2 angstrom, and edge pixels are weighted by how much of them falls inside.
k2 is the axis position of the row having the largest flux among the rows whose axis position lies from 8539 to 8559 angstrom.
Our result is 8553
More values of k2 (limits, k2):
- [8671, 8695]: 8681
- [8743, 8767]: 8765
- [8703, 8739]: 8709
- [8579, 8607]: 8597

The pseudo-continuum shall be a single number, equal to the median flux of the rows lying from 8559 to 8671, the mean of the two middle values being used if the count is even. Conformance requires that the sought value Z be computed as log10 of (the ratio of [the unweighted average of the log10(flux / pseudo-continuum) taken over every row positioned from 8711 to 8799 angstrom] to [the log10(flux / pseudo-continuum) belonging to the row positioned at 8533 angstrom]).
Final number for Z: -0.2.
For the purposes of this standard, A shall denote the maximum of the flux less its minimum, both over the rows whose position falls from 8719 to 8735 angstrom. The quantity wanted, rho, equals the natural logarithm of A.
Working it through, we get -0.2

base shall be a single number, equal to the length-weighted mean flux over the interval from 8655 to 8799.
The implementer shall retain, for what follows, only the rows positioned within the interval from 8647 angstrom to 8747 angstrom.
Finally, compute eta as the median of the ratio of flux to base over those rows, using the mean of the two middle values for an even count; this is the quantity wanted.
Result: 0.99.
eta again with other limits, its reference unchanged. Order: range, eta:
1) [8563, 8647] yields 1.04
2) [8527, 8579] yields 1.03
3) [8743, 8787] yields 1.04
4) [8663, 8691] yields 0.97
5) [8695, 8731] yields 0.99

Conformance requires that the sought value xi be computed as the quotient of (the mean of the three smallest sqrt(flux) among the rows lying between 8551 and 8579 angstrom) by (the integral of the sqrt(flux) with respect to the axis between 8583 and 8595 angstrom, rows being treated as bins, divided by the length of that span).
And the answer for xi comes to 0.973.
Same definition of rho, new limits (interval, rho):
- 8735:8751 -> 0.6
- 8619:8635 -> 0.5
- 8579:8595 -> 1.1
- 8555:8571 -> 0.3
